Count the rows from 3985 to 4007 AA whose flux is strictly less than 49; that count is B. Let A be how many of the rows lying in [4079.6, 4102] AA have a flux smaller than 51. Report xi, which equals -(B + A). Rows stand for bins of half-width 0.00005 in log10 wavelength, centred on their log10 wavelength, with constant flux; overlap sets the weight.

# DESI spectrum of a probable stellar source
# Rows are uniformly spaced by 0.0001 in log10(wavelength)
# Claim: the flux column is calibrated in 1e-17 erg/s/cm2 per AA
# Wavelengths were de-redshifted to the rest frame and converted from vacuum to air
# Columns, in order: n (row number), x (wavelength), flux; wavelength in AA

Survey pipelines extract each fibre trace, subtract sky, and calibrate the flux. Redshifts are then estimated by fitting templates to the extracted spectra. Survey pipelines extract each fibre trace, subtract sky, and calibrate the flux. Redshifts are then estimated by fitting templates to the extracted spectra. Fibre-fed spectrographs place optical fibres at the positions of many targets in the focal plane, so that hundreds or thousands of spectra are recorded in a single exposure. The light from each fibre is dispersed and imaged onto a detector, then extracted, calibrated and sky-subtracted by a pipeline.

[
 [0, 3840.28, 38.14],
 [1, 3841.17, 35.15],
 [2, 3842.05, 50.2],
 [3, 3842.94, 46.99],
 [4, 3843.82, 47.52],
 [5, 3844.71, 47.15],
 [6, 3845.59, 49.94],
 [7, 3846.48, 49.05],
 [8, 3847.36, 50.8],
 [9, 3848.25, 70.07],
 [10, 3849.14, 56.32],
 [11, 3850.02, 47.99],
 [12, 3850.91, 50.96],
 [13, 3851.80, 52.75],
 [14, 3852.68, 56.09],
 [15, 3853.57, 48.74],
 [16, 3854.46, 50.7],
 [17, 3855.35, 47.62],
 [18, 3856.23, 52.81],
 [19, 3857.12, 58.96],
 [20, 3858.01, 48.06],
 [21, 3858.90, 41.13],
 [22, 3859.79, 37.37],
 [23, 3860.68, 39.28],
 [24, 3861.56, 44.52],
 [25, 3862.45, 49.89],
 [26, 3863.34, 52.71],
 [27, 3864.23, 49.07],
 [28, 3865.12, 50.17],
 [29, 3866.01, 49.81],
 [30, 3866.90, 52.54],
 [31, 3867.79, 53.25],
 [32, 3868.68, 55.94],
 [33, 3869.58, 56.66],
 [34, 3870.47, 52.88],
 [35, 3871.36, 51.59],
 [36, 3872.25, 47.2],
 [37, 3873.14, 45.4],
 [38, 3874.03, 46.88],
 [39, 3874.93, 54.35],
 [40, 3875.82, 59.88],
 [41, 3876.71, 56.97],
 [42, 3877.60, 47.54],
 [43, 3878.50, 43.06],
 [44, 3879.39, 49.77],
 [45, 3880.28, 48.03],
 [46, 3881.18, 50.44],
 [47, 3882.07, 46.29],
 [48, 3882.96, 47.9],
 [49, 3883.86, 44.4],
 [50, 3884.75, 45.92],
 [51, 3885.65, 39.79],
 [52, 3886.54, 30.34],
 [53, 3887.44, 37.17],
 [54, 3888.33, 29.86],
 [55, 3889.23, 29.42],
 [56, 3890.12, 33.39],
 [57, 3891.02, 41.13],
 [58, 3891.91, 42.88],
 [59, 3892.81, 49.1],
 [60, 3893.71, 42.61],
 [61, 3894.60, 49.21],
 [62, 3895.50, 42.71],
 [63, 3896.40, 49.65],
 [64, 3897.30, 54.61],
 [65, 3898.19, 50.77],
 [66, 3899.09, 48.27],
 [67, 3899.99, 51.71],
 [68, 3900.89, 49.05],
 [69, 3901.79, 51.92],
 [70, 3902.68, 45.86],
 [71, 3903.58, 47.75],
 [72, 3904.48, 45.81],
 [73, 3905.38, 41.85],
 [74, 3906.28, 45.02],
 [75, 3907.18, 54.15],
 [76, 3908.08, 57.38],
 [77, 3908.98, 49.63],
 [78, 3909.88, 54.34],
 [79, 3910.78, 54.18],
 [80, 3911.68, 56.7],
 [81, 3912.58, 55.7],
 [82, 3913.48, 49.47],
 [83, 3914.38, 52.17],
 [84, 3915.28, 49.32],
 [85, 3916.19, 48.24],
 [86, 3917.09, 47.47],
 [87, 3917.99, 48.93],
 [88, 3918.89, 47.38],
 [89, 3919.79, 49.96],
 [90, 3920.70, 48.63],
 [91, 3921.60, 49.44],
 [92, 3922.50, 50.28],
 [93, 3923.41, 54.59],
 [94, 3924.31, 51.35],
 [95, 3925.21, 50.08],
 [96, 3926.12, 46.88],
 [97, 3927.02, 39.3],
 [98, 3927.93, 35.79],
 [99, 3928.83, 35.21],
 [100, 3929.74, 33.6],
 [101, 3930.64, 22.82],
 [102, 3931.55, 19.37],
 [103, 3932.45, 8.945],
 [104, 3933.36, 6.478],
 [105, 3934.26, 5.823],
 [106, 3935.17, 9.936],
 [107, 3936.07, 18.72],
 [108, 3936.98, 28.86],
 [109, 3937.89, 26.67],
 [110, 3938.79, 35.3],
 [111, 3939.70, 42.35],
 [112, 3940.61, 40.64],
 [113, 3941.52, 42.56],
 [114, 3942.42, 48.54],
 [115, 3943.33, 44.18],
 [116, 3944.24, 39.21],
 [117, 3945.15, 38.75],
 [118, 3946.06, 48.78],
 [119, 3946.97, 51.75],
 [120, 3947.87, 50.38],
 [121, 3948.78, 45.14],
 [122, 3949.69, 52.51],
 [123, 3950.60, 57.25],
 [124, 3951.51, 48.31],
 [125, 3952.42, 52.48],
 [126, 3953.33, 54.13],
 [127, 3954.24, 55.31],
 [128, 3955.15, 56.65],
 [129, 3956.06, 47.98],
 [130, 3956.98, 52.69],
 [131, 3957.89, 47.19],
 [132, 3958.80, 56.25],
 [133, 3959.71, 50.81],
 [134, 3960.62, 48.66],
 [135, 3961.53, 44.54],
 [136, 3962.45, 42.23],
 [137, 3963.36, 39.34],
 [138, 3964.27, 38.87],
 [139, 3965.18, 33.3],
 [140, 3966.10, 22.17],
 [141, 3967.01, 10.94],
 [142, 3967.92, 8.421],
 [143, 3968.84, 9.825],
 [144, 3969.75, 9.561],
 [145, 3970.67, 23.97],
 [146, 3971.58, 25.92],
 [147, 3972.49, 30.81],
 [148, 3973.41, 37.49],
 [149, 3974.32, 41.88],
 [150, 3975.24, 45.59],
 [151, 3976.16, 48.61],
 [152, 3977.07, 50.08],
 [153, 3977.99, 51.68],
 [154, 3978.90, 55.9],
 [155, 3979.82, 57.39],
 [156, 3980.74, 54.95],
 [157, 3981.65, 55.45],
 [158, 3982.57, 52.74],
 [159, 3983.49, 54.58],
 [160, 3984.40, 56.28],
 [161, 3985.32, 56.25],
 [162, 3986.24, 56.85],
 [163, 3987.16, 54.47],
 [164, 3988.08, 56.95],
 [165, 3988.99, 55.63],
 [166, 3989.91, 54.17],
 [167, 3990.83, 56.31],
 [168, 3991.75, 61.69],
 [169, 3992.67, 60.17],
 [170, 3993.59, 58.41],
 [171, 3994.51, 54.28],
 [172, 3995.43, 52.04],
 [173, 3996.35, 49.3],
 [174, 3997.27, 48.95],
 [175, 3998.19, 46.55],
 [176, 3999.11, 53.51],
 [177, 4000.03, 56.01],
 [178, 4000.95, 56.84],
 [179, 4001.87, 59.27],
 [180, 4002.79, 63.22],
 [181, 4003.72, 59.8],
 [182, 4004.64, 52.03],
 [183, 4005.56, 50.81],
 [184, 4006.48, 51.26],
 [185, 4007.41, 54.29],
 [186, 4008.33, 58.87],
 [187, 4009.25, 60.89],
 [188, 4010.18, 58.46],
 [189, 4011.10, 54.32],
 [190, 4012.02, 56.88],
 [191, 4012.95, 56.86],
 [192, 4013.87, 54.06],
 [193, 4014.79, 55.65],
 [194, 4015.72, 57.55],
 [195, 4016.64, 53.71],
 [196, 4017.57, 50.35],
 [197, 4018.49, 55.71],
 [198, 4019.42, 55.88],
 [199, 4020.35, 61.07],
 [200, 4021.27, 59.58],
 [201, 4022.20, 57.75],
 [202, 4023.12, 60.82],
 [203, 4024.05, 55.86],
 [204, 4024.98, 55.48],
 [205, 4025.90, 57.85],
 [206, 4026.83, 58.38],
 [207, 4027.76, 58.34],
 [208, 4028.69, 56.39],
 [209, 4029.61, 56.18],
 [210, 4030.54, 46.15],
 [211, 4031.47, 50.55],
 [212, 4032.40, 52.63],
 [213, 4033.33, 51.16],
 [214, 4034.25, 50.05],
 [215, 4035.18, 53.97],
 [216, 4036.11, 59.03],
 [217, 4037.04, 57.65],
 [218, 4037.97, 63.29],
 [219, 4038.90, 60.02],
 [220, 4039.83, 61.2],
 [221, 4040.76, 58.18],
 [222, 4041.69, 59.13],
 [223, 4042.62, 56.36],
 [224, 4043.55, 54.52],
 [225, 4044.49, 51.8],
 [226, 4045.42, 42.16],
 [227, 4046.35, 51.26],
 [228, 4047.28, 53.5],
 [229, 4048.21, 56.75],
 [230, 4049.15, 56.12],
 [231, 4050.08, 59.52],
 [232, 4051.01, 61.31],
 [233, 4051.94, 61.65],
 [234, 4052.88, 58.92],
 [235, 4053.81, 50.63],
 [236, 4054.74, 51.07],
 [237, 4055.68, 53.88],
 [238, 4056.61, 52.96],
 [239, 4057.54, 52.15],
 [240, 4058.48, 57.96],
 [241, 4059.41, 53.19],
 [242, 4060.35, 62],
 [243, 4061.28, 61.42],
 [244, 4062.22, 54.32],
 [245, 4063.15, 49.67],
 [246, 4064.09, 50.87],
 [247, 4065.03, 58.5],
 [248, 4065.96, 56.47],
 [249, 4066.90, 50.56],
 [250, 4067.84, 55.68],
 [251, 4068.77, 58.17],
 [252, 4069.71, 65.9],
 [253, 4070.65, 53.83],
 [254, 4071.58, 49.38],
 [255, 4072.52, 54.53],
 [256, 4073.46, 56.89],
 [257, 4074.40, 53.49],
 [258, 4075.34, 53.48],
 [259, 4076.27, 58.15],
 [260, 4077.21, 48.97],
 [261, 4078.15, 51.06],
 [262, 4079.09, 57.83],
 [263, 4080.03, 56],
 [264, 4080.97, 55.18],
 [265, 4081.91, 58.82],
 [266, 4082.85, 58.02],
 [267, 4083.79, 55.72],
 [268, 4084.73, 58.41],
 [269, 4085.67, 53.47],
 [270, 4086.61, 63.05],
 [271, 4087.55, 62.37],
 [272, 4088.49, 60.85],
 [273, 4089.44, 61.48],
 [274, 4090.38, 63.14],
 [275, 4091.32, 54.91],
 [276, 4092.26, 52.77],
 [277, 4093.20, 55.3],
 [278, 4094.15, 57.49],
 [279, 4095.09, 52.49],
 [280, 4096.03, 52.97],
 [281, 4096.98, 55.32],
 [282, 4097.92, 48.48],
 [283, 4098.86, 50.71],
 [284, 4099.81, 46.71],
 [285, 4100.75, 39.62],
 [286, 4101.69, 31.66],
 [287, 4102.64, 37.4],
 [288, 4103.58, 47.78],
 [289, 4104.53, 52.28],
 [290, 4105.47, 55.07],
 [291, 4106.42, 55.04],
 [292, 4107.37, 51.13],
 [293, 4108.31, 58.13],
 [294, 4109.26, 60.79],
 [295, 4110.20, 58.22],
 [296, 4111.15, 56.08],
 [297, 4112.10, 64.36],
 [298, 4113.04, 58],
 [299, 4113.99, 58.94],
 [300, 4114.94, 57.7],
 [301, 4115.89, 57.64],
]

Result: -7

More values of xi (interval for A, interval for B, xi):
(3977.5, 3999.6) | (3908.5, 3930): -13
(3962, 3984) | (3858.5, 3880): -26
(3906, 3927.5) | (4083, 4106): -21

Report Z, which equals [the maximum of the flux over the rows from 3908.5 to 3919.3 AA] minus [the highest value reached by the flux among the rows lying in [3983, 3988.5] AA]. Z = 0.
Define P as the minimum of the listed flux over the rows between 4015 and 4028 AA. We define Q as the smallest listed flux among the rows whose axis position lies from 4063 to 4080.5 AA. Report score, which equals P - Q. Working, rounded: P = 50.35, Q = 48.97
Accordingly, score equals 1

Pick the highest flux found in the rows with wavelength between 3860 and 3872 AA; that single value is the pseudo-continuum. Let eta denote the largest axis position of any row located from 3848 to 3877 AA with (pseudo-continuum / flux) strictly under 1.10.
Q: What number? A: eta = 3876.71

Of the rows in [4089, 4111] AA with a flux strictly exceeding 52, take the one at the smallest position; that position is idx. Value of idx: 4089.44 AA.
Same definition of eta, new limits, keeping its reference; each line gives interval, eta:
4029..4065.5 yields 4065.03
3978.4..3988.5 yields 3988.08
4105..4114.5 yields 4113.99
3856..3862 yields 3857.12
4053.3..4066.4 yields 4065.96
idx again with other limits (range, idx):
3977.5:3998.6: 3978.90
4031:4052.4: 4032.40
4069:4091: 4069.71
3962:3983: 3978.90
